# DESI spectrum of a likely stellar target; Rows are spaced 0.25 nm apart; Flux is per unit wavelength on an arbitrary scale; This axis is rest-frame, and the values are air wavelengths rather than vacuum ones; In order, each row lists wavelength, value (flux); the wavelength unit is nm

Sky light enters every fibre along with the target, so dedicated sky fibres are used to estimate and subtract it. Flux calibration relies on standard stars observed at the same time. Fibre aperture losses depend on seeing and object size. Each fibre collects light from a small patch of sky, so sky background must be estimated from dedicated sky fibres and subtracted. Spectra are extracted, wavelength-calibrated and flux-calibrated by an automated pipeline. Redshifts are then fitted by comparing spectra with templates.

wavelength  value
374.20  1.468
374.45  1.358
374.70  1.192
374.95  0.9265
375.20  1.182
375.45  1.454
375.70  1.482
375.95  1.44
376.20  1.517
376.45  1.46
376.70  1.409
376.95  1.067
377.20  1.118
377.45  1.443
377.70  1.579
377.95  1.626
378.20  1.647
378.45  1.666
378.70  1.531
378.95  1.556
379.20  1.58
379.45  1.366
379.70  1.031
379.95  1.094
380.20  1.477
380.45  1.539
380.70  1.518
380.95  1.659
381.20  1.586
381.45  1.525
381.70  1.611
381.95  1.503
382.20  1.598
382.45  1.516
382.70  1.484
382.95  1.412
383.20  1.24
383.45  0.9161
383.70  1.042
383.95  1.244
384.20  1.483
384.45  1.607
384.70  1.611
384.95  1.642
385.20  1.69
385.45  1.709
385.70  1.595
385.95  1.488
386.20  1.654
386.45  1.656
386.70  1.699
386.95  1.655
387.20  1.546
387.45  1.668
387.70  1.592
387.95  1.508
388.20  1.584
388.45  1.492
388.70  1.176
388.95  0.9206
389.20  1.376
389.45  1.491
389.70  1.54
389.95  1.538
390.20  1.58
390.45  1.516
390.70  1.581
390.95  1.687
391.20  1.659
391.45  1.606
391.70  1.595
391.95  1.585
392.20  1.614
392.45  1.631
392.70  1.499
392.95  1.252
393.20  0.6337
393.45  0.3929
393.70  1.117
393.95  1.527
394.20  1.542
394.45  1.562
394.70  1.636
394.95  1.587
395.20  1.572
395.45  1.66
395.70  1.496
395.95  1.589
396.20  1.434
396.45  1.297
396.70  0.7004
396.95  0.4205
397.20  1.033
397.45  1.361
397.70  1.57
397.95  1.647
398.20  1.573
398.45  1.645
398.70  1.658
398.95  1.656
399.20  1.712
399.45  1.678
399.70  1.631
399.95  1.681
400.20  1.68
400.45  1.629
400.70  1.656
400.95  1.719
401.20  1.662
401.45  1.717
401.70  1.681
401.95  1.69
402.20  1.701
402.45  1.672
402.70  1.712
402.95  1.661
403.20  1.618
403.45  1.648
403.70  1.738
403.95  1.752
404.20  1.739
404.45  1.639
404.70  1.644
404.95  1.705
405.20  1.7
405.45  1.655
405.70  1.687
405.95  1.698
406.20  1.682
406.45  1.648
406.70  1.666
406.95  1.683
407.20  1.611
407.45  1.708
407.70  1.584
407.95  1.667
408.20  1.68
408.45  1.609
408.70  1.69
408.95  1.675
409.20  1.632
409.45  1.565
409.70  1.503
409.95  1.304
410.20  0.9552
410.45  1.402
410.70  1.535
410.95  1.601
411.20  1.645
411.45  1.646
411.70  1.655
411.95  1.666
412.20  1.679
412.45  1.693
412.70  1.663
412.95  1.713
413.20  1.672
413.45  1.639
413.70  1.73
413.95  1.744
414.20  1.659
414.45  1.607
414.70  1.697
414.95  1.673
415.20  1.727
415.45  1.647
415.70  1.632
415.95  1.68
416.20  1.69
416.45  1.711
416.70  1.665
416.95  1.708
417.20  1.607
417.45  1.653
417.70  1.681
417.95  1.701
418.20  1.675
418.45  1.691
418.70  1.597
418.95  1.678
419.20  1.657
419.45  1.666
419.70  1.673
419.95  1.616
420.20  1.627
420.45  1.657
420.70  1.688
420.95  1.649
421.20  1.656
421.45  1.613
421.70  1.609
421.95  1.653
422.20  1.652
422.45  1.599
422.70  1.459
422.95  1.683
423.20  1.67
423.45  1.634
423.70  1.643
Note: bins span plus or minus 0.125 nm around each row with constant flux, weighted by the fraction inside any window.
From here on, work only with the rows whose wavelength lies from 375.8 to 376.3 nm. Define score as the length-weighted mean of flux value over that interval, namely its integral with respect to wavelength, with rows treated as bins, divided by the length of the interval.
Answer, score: 1.48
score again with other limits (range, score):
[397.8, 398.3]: 1.61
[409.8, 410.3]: 1.16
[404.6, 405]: 1.67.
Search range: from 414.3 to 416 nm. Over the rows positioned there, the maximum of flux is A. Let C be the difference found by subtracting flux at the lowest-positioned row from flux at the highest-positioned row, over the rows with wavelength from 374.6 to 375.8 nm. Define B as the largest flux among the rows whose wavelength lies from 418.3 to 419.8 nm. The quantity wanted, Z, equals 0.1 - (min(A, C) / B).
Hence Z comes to -0.07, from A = 1.727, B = 1.691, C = 0.3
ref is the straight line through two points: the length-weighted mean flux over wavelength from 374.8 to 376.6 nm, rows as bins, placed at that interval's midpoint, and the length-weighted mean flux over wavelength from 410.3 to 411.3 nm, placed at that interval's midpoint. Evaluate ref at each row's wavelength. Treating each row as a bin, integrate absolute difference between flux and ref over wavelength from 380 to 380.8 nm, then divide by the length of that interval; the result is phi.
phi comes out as 0.15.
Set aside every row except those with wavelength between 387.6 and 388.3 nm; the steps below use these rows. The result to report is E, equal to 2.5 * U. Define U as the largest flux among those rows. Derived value 3.98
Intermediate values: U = 1.592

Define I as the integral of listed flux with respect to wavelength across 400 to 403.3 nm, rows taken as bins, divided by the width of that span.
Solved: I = 1.677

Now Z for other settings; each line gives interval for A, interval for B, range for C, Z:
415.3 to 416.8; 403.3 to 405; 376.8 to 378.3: -0.23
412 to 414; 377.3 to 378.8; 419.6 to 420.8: 0.09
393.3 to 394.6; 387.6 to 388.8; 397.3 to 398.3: -0.03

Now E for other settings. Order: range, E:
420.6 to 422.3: 4.22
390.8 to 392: 4.22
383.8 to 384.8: 4.03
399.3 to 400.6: 4.20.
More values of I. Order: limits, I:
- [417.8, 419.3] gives 1.667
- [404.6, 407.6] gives 1.673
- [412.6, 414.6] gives 1.679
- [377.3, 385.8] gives 1.479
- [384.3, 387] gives 1.635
